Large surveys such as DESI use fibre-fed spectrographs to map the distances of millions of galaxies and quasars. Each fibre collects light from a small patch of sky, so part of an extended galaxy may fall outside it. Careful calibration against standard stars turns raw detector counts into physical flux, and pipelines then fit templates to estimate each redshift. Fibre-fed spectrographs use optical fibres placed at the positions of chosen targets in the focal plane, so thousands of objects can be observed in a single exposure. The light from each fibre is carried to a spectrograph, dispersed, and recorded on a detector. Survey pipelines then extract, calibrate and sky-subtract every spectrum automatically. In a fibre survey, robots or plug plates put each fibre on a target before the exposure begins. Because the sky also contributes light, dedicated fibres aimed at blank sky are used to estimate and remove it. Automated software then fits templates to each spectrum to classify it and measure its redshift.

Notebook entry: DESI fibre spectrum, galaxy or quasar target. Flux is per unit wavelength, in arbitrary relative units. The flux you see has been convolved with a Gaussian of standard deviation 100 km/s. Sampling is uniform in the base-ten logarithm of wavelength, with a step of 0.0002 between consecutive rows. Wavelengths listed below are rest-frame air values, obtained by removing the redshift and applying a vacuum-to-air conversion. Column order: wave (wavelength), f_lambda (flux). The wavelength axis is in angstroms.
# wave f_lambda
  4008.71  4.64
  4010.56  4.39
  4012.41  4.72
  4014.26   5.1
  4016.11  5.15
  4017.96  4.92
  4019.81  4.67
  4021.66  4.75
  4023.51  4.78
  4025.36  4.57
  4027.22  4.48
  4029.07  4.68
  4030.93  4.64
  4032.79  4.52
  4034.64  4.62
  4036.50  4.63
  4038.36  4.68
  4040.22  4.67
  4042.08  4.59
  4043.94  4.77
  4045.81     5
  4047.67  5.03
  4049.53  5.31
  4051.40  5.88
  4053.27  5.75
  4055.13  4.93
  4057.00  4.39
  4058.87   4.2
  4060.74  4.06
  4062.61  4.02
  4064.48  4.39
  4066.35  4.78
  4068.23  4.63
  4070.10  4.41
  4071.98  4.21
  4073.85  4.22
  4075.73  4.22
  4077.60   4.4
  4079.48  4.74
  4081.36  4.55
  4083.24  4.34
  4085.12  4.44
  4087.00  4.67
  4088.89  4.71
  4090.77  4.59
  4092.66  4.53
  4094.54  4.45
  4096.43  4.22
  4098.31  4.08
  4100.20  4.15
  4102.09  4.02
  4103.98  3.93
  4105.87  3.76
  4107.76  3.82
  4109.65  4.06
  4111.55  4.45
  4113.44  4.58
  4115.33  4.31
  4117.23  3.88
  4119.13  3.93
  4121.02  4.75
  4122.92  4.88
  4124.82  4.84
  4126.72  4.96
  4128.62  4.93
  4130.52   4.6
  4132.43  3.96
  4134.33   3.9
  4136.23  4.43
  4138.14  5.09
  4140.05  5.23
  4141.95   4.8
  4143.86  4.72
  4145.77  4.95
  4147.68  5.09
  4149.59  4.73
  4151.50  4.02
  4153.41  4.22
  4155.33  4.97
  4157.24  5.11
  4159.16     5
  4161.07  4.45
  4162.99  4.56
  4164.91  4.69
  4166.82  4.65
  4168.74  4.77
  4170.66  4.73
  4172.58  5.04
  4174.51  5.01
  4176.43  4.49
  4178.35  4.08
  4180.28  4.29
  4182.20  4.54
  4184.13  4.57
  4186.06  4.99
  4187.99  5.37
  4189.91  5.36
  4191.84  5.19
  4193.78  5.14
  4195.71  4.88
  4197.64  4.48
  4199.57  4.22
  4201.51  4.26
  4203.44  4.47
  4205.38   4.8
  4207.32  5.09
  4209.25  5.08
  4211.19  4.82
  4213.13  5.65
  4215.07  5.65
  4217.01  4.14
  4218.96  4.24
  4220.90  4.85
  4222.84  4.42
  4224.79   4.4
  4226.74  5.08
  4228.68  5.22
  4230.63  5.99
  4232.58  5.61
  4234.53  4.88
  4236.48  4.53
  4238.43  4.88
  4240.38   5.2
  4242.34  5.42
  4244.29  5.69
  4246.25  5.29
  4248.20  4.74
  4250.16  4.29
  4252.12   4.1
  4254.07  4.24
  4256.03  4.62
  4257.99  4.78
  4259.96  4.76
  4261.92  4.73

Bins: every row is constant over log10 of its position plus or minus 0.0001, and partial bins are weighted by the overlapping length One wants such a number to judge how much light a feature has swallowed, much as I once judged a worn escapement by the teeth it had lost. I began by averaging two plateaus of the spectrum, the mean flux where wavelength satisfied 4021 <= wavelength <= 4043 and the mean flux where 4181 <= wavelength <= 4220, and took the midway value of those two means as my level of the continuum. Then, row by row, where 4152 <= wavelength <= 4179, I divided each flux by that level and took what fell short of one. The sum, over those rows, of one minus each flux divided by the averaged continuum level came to 0.1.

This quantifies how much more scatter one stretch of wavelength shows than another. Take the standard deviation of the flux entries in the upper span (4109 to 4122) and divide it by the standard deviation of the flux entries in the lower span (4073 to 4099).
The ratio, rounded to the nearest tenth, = 1.6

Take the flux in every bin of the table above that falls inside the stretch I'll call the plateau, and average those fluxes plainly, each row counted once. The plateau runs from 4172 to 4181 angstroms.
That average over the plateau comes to 4.6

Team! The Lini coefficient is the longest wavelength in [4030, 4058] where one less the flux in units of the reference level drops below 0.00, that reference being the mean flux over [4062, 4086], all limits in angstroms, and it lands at 4055.13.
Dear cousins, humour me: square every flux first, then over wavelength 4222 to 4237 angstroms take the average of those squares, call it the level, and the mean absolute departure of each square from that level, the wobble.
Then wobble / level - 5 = -4.82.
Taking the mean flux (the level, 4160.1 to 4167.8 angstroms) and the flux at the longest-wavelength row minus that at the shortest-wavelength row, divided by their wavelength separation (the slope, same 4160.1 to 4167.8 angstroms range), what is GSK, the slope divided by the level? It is 0.008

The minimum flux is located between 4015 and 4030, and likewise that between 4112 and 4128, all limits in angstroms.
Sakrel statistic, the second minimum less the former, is -0.60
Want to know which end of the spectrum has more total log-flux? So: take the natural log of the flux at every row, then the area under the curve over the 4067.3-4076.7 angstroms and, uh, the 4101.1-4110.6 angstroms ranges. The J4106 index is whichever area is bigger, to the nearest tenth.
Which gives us 13.8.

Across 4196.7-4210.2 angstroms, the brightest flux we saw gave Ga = 5.09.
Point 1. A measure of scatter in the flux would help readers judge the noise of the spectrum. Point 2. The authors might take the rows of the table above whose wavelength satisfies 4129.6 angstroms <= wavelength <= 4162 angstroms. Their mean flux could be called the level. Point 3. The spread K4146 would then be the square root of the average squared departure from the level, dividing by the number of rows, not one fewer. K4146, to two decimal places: 0.42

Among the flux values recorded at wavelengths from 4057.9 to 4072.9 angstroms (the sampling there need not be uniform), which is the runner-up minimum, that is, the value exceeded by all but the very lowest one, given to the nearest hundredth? 4.06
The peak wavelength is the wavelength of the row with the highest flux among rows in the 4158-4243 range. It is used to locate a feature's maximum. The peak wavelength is 4230.63 angstroms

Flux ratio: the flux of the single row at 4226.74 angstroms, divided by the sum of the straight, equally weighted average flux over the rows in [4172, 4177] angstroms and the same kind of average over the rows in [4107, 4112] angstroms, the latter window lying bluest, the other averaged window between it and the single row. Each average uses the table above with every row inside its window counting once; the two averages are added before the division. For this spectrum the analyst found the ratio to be 0.57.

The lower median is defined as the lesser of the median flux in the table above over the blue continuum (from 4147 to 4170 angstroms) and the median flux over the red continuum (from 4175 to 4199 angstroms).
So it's 4.71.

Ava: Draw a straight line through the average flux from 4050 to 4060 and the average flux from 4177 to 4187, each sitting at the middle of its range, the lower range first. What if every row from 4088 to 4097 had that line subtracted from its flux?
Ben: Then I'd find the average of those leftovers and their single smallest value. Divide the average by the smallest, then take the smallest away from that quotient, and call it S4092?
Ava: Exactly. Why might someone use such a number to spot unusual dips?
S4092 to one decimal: 1.2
